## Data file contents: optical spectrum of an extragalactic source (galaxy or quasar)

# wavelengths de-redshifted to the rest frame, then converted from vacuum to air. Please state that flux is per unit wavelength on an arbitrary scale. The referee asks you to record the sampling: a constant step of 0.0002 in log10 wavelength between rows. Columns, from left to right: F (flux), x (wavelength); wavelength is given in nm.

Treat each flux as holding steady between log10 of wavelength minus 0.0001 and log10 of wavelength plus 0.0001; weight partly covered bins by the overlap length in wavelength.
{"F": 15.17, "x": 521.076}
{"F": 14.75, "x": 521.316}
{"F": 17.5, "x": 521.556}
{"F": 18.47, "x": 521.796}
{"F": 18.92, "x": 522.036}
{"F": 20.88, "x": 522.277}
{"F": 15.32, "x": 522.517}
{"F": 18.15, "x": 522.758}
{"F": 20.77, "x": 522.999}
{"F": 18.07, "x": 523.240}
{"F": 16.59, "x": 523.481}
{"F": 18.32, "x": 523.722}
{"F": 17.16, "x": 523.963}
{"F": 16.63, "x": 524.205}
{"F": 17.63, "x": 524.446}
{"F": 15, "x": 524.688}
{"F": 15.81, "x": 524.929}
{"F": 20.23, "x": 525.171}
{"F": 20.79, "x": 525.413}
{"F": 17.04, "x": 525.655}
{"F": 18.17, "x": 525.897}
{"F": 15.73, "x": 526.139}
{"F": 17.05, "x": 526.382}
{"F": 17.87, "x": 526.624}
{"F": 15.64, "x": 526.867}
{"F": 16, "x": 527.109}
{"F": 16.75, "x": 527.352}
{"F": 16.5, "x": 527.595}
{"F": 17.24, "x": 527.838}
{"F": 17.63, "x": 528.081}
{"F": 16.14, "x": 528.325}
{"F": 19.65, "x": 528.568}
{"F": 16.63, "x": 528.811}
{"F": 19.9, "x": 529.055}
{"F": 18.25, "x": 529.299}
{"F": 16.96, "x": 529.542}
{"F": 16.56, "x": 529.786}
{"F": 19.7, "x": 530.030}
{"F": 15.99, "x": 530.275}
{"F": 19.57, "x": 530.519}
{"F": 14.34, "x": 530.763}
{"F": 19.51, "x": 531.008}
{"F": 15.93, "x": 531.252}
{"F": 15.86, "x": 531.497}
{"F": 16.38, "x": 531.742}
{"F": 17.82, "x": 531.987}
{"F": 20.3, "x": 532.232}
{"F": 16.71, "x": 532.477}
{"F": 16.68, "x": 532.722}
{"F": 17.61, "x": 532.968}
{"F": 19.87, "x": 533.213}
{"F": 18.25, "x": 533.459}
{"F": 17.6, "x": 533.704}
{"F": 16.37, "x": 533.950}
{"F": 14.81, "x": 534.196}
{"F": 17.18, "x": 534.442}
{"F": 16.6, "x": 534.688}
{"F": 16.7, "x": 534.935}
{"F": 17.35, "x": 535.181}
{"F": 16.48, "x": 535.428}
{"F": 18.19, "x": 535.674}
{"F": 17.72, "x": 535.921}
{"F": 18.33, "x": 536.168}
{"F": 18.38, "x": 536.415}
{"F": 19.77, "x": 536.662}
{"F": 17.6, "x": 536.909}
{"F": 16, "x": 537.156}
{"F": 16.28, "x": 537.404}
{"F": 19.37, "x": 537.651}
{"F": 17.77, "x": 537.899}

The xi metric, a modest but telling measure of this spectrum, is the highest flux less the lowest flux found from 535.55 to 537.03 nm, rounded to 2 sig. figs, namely 2.2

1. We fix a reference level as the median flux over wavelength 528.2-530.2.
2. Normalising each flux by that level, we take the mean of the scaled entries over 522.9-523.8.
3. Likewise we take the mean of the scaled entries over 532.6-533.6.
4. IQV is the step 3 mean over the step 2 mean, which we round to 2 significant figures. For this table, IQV 0.98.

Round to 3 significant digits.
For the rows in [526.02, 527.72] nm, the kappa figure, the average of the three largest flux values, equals 17.2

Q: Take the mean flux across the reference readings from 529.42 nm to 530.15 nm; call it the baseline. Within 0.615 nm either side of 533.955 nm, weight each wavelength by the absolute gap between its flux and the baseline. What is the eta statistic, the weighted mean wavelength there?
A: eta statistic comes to 534.08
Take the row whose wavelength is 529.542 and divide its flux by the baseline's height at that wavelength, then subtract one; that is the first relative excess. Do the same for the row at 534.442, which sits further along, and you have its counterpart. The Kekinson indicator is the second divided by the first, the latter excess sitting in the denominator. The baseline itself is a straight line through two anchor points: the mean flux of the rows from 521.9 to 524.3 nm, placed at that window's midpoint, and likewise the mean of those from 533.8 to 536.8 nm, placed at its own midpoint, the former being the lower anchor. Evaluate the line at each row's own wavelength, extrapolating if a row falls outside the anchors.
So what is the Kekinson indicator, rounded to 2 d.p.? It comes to 0.28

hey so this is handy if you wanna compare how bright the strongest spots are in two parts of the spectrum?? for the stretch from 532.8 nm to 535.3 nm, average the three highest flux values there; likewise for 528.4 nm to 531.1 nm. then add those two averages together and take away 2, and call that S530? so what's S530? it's 36.3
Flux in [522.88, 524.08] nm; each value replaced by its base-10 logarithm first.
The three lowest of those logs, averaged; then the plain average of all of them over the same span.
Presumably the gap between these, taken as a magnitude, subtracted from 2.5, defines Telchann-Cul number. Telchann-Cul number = 2.48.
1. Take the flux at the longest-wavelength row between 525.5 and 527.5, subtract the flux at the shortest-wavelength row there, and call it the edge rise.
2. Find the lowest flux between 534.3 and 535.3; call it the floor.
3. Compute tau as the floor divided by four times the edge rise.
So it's -14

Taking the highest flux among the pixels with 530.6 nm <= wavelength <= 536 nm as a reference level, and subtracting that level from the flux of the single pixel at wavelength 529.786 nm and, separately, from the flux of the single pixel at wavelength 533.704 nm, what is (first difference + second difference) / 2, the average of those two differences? -3.2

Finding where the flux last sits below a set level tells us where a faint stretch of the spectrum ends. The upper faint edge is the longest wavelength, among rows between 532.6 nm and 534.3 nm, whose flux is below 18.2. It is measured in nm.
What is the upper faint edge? 534.196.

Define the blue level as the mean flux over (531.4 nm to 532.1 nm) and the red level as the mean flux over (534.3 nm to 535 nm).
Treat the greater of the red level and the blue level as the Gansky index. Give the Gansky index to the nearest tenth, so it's 16.8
